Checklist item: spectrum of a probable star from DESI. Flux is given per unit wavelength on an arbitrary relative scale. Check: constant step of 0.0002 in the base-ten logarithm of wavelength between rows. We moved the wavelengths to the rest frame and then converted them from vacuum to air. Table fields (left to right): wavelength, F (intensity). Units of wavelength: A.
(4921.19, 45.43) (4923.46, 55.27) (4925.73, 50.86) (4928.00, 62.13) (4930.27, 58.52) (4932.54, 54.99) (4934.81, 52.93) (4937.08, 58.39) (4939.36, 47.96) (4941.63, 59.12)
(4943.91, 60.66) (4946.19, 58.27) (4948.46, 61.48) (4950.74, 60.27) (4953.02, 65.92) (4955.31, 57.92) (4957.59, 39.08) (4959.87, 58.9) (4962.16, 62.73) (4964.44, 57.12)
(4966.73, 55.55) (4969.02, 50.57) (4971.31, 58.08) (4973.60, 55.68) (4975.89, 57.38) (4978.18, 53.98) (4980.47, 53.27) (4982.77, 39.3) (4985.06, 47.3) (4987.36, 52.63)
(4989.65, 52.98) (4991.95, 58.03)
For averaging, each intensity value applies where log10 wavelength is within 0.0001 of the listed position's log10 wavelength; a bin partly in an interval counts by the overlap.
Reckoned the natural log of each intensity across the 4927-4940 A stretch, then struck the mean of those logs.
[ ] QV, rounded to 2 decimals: 4.02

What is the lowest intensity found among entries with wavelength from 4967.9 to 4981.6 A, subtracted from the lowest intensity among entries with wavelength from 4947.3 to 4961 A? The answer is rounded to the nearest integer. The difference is -11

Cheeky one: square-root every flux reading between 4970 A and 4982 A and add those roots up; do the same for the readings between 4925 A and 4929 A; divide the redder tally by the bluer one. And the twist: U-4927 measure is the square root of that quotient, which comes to 1.6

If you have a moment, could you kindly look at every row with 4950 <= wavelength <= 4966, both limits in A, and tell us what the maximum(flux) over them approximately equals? 65.92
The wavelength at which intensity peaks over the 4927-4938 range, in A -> 4928.00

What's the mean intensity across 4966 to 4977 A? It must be 55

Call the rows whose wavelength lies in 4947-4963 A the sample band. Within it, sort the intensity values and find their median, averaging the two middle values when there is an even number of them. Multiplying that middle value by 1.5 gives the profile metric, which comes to 90.4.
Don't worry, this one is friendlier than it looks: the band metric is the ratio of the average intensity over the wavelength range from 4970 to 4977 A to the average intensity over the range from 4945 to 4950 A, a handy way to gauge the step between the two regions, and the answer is 0.95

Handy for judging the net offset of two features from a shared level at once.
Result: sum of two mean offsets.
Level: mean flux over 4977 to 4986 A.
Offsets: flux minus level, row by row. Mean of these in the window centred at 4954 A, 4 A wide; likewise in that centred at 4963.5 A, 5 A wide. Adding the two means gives 25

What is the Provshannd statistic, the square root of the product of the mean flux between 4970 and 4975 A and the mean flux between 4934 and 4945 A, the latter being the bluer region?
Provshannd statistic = 56.3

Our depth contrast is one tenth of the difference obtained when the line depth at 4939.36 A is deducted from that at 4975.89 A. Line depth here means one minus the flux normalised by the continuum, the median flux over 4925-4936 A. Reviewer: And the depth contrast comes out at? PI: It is -0.017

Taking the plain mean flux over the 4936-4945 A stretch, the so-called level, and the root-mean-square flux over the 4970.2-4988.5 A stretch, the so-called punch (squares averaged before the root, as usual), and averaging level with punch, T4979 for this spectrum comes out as 54.5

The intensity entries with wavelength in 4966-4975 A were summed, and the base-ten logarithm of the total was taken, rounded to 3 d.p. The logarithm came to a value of 2.342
